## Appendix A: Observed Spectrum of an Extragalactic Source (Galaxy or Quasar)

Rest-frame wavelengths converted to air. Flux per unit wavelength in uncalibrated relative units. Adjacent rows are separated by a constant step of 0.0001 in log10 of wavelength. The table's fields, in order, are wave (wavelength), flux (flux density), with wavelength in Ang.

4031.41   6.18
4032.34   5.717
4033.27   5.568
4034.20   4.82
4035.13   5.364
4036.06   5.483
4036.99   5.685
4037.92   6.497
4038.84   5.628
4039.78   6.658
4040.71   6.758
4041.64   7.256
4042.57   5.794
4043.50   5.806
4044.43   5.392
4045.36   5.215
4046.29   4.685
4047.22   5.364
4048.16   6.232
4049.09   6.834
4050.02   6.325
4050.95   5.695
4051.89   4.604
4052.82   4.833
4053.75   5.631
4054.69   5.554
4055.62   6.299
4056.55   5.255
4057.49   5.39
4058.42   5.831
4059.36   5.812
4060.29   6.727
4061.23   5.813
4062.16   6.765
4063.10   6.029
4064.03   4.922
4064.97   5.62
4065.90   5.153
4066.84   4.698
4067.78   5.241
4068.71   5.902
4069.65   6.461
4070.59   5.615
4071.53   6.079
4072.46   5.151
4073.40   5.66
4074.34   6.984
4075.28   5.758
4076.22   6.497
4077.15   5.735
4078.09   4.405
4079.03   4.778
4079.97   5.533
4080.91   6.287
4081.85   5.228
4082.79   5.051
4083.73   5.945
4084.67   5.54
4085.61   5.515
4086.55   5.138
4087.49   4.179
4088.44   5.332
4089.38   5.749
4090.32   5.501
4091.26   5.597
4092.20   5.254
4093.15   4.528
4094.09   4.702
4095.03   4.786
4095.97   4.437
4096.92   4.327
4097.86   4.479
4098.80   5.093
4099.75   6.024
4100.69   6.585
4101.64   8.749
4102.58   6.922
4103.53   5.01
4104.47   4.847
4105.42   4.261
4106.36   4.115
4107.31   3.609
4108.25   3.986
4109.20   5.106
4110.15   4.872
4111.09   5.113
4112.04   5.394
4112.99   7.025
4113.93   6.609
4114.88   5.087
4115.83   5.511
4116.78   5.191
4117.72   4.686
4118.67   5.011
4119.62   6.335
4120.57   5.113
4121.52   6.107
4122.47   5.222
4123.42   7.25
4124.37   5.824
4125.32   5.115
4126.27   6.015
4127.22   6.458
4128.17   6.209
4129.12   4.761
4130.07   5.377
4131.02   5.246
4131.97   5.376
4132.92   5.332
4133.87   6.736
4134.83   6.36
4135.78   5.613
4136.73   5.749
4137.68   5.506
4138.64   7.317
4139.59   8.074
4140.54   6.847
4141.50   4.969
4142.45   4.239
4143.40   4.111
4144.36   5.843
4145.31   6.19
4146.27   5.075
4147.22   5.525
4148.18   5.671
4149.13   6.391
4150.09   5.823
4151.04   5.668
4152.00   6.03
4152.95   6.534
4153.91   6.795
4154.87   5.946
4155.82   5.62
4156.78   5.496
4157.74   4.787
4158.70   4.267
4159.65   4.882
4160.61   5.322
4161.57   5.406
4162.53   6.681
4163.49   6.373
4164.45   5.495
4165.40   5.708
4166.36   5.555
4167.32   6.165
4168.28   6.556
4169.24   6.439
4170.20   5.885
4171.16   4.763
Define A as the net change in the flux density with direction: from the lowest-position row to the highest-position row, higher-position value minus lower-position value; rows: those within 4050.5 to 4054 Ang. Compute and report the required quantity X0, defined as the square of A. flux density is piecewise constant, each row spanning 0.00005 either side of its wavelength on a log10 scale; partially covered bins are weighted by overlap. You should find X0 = 0.0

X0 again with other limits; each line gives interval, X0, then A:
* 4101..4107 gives 21.5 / -4.6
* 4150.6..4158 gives 0.8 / -0.9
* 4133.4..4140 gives 1.8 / 1.3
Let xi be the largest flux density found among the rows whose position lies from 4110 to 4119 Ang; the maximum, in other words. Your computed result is 7.025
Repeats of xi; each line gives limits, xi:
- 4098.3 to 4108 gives 8.749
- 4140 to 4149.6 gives 6.847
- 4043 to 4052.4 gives 6.834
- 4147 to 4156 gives 6.795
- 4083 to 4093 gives 5.945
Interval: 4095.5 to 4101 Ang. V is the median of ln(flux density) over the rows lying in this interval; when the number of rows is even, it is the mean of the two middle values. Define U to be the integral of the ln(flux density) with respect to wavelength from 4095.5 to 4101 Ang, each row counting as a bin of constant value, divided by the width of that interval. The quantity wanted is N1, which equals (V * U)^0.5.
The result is 1.59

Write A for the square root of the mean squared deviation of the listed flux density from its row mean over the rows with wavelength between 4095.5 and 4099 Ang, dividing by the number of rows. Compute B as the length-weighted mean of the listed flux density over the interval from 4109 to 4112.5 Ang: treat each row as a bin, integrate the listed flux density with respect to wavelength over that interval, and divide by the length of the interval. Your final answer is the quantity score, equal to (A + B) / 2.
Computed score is 2.71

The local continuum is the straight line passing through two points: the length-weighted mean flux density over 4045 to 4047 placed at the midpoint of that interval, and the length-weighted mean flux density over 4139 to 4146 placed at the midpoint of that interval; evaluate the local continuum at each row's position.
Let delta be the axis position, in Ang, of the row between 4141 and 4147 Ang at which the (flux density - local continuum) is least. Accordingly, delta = 4143.40 Ang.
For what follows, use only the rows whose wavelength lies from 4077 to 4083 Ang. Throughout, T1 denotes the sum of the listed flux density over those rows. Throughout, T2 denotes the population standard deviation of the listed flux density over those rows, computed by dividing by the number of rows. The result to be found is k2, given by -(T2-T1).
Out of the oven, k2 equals 36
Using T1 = 37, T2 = 0.58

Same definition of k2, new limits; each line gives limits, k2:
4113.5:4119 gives 31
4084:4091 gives 36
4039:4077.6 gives 237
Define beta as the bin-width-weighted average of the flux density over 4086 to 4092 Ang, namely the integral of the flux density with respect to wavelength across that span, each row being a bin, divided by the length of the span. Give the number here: 5.3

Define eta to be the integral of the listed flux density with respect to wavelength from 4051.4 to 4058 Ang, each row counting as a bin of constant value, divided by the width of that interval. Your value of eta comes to 5.4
